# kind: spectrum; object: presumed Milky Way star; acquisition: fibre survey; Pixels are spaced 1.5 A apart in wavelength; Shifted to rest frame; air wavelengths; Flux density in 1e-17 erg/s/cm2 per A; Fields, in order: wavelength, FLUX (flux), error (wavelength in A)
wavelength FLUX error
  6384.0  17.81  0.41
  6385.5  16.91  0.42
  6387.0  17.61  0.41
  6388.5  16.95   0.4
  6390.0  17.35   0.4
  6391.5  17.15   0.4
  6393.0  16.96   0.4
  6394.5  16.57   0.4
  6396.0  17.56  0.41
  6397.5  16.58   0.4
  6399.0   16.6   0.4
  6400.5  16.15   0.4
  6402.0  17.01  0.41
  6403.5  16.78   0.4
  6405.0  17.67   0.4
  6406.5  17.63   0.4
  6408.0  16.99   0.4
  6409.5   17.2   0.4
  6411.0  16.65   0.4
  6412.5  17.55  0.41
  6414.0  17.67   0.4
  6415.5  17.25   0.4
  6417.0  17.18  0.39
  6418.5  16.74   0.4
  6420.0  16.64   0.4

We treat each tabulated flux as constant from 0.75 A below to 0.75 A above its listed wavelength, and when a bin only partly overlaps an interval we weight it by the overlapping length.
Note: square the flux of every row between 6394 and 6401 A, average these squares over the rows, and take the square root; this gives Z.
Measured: 16.7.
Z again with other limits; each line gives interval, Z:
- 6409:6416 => 17.3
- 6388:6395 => 17.0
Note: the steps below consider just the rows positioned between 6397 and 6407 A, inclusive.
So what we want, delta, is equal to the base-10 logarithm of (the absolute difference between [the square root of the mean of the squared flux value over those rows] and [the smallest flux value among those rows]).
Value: -0.11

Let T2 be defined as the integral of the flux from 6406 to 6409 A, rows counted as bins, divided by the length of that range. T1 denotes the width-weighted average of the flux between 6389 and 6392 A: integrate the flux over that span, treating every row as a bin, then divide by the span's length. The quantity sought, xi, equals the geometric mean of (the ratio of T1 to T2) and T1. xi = 4.15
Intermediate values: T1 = 17.2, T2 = 17.3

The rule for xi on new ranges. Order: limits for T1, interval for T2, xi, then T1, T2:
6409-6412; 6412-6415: 4.04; 17.0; 17.6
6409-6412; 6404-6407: 4.04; 17.0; 17.6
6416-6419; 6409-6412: 4.13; 17.0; 17.0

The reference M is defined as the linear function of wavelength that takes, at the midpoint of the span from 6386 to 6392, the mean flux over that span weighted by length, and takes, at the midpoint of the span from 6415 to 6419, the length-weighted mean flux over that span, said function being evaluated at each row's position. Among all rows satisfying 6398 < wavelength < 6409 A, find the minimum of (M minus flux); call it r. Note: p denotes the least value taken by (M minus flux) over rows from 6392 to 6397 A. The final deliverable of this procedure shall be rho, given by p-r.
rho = 0.17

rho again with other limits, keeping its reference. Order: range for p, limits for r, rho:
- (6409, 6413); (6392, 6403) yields -0.10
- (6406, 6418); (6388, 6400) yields -0.23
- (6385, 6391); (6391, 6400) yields 0.01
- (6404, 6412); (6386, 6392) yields -0.18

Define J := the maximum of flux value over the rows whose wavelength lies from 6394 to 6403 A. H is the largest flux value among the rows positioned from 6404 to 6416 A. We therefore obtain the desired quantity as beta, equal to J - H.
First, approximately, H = 17.67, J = 17.56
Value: -0.11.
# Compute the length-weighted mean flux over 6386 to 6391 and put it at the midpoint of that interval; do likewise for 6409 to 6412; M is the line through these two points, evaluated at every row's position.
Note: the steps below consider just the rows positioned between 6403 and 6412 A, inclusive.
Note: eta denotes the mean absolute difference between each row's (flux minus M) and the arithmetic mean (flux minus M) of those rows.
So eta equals 0.34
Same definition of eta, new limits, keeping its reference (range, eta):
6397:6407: 0.48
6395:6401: 0.40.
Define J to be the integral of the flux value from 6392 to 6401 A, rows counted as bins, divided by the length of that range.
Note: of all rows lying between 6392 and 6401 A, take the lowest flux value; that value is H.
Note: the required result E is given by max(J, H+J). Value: 32.9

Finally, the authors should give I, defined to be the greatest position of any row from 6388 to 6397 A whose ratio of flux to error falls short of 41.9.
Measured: 6394.5 A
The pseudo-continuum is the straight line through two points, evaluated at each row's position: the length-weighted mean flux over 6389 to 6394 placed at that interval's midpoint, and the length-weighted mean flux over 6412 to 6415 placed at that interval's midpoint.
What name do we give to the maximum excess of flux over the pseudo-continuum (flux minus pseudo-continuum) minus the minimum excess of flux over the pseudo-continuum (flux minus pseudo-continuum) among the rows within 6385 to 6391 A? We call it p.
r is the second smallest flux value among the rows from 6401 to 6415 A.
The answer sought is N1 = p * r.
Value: 12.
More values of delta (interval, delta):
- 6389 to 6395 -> -0.36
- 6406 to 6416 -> -0.20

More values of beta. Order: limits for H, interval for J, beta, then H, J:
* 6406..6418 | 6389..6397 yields -0.11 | 17.67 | 17.56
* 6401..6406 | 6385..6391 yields -0.06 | 17.67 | 17.61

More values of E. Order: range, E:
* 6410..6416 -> 33.9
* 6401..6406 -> 33.9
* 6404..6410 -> 34.3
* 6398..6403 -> 32.7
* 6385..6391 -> 34.1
